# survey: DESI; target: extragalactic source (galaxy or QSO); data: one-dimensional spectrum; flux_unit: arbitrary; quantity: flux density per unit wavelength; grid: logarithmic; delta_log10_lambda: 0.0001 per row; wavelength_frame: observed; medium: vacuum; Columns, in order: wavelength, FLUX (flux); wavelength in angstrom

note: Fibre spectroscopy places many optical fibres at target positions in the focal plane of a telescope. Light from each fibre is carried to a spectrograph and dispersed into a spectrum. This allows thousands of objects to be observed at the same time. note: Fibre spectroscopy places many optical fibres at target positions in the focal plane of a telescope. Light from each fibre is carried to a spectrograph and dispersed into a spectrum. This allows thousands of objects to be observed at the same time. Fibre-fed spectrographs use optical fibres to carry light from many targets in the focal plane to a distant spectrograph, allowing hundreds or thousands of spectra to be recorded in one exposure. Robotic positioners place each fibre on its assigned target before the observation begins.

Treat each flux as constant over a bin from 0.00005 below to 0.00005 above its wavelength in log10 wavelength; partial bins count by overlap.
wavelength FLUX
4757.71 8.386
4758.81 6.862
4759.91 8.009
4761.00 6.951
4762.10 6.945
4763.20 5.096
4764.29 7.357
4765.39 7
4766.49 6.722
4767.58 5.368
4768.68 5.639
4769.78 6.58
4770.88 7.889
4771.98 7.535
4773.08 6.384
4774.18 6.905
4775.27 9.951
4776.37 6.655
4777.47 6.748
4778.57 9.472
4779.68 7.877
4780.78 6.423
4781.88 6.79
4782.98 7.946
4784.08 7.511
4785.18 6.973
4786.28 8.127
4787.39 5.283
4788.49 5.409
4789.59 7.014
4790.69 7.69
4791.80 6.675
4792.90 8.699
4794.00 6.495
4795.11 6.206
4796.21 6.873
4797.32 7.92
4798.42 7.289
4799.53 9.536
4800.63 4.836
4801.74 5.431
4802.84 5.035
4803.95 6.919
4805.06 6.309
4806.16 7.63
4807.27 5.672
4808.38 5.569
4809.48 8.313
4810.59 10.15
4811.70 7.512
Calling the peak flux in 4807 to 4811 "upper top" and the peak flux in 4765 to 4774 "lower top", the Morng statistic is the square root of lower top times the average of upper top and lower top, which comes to 8.4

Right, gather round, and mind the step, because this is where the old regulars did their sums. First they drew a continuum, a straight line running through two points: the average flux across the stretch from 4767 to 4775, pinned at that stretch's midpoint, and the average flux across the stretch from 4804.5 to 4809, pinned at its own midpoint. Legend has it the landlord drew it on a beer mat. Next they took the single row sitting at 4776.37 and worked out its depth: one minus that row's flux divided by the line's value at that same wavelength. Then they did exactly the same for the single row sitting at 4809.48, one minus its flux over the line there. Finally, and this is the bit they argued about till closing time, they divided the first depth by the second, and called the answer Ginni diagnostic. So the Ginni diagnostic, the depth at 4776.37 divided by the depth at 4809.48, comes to 0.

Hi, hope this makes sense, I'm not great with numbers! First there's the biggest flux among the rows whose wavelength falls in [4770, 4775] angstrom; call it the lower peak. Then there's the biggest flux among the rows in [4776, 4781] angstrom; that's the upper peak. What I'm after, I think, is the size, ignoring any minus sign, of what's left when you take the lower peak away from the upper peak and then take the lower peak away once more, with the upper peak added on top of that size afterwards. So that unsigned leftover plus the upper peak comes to 15.8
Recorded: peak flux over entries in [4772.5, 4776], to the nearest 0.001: 9.951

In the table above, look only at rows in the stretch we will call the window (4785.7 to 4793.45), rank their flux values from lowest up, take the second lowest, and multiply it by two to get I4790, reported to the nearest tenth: 10.8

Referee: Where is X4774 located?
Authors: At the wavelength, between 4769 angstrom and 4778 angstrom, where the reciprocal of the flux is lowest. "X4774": 4775.27 angstrom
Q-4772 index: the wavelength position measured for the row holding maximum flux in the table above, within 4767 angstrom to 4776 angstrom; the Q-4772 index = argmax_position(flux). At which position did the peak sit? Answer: 4775.27 angstrom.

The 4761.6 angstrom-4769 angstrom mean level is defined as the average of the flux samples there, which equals 6.3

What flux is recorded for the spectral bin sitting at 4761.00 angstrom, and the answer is 6.951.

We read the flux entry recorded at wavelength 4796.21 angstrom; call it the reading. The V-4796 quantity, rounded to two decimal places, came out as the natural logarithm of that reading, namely 1.93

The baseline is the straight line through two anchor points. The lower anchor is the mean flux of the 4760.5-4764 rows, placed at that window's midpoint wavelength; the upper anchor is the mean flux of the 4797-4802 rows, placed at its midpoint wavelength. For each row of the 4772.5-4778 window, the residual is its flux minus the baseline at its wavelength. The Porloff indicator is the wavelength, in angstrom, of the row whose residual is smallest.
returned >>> 4773.08 angstrom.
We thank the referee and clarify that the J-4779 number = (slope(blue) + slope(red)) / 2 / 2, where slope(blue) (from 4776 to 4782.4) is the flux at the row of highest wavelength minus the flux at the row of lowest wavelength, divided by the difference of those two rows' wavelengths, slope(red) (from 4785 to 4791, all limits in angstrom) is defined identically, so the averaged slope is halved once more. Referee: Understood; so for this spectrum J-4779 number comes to 0.039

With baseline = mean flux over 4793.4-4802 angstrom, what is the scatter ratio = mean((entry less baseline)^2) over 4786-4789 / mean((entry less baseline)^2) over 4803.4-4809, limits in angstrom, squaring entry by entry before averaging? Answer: 2.6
